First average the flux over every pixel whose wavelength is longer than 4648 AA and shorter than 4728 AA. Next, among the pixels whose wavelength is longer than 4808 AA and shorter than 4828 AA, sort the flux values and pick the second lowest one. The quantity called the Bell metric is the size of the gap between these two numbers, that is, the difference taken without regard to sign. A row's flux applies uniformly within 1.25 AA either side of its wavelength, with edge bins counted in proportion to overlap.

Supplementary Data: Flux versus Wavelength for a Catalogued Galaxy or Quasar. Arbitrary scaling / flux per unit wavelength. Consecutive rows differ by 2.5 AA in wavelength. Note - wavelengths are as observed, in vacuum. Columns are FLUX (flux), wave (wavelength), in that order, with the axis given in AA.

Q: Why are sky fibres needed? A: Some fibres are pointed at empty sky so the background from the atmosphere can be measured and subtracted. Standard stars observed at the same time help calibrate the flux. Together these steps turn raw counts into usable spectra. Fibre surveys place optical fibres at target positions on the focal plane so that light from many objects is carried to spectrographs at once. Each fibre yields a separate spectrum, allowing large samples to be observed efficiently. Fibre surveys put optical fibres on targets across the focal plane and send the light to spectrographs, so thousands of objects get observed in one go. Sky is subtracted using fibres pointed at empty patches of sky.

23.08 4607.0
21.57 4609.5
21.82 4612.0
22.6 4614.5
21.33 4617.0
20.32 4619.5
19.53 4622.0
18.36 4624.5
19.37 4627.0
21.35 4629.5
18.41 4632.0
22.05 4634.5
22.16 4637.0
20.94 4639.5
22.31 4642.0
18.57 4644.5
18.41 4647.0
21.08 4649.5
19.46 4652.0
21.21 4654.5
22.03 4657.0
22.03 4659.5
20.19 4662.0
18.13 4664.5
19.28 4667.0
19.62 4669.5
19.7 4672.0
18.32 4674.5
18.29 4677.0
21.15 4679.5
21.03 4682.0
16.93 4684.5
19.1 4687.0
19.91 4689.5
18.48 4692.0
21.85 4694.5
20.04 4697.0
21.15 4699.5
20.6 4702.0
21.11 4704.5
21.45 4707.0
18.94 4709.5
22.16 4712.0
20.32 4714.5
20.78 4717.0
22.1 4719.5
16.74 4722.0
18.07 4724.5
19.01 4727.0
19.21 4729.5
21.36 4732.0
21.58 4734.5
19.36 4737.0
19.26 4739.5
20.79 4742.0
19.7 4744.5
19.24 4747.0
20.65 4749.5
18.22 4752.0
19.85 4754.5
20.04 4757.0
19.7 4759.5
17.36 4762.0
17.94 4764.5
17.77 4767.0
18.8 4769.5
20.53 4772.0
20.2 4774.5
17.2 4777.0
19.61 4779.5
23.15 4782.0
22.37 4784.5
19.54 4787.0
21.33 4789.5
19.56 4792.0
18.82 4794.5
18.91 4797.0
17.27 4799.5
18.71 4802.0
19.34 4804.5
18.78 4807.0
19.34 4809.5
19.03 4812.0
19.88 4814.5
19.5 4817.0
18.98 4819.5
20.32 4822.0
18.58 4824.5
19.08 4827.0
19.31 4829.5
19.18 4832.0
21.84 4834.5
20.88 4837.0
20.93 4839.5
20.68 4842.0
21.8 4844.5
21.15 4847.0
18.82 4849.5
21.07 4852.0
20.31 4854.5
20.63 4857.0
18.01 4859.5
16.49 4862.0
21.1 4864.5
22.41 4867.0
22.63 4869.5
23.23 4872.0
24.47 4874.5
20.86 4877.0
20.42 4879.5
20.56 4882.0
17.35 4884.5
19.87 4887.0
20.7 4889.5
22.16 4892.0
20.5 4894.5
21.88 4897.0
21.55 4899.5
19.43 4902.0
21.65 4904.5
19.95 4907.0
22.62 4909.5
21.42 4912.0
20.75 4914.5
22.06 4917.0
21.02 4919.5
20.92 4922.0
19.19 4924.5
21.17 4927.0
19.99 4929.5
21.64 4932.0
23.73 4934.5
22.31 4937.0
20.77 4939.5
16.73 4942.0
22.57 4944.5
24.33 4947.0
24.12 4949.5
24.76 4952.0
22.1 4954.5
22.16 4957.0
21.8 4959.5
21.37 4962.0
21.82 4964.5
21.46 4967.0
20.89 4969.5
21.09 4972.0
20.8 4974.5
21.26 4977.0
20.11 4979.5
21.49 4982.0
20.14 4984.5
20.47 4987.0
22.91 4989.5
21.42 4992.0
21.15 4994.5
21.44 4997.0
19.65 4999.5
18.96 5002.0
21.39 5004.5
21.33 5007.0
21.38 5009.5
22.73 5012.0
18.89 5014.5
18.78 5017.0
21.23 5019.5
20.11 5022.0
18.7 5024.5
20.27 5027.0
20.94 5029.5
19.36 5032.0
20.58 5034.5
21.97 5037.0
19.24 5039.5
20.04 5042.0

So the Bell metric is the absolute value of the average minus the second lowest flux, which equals 1.03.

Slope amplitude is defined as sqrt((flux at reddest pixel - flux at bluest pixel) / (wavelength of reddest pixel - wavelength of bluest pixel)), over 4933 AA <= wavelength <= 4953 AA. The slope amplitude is 0.24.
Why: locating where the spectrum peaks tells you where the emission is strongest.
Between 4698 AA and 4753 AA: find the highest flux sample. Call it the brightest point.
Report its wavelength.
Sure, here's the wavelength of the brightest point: 4712.0 AA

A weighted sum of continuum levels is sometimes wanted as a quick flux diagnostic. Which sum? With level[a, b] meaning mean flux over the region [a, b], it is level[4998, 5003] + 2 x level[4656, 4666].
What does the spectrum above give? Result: 60.5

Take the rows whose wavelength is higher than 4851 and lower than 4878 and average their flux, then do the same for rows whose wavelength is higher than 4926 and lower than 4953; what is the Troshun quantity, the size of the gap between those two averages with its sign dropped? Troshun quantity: 1.0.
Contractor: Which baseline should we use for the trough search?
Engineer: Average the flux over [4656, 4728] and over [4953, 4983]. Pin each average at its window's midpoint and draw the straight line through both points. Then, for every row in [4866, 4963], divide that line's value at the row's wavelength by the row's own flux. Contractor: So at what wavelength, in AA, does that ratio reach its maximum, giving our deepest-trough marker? 4942.0 AA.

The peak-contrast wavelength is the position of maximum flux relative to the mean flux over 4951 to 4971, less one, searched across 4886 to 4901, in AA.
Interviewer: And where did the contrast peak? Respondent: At 4892.0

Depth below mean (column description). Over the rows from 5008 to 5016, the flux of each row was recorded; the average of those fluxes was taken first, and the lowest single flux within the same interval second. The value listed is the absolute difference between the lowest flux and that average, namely 2.1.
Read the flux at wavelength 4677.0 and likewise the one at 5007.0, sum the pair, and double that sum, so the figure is 79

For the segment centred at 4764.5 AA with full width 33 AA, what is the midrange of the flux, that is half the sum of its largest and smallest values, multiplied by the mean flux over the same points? 361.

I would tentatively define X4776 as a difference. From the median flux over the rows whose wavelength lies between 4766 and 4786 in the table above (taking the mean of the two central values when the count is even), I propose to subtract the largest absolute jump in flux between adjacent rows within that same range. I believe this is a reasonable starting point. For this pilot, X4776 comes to 16.4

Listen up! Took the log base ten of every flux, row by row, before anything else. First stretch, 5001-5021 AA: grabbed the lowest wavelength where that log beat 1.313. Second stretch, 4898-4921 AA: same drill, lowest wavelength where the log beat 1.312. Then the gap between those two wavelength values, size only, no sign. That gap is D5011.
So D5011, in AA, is 105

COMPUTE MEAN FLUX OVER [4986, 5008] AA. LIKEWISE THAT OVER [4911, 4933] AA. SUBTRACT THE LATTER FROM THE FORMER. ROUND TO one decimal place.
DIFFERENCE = 0.1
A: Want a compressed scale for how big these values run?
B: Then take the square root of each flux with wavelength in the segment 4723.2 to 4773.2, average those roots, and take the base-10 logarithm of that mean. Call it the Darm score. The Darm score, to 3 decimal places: 0.644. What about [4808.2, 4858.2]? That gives 0.651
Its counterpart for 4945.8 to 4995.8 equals 0.669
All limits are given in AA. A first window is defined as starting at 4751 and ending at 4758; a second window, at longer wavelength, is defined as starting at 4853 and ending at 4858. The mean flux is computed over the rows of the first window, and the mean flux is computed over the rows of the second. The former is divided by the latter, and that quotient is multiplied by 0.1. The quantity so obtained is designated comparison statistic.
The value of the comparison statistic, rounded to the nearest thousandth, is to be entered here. 0.095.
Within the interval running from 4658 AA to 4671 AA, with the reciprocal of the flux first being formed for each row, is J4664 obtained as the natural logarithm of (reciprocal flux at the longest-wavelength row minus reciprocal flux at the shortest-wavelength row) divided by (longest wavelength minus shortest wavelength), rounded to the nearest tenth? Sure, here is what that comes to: -7.5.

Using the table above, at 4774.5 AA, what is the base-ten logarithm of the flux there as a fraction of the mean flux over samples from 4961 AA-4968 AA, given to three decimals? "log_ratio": -0.028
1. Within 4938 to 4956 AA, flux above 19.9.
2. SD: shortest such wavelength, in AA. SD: 4939.5 AA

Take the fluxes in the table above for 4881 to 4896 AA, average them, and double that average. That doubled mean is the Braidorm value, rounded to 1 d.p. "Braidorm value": 40.4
